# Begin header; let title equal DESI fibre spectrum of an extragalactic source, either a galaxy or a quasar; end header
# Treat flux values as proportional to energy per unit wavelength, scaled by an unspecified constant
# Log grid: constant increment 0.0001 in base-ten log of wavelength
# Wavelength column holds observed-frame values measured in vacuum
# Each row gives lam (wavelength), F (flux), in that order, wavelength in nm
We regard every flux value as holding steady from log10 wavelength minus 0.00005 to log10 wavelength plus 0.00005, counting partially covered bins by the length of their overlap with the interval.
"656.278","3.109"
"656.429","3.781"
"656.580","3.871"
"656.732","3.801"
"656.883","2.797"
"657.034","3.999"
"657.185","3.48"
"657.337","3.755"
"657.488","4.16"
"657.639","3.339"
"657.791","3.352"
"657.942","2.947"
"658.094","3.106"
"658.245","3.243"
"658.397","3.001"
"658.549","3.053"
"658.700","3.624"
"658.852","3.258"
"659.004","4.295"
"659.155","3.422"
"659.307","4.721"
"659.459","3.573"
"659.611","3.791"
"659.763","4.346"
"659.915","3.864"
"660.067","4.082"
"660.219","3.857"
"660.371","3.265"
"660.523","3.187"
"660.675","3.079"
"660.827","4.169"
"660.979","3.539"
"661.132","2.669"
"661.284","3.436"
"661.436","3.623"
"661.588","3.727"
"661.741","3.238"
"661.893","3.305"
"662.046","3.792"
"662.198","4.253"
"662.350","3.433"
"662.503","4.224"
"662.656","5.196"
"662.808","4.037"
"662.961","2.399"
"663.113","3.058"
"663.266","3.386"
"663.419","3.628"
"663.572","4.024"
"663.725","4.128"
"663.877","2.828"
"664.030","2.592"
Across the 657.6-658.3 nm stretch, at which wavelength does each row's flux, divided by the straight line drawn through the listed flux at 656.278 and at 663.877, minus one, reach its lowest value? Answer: 657.942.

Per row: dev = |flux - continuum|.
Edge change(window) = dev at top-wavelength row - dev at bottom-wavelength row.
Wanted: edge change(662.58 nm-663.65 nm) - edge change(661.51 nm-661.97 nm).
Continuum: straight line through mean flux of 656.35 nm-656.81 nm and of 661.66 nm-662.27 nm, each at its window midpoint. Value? -1.4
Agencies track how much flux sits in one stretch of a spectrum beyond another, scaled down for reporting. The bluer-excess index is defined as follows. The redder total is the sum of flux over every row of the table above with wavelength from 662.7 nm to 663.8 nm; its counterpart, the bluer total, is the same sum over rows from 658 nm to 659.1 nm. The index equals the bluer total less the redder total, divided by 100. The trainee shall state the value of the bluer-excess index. -0.01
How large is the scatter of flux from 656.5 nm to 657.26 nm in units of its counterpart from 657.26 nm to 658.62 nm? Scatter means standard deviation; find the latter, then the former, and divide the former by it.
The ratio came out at 1.2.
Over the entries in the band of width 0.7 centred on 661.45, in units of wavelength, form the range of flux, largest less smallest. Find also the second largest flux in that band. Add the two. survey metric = 4.68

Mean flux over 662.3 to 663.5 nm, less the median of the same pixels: 0.14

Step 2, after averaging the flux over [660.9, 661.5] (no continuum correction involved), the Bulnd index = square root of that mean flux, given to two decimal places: 1.82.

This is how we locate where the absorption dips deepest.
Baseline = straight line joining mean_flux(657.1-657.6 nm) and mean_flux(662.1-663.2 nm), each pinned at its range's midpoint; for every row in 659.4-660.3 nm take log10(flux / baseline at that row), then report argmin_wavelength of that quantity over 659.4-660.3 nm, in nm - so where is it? 659.459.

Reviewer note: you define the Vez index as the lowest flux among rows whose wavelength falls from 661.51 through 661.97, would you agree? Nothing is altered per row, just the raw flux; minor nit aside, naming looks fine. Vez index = 3.238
